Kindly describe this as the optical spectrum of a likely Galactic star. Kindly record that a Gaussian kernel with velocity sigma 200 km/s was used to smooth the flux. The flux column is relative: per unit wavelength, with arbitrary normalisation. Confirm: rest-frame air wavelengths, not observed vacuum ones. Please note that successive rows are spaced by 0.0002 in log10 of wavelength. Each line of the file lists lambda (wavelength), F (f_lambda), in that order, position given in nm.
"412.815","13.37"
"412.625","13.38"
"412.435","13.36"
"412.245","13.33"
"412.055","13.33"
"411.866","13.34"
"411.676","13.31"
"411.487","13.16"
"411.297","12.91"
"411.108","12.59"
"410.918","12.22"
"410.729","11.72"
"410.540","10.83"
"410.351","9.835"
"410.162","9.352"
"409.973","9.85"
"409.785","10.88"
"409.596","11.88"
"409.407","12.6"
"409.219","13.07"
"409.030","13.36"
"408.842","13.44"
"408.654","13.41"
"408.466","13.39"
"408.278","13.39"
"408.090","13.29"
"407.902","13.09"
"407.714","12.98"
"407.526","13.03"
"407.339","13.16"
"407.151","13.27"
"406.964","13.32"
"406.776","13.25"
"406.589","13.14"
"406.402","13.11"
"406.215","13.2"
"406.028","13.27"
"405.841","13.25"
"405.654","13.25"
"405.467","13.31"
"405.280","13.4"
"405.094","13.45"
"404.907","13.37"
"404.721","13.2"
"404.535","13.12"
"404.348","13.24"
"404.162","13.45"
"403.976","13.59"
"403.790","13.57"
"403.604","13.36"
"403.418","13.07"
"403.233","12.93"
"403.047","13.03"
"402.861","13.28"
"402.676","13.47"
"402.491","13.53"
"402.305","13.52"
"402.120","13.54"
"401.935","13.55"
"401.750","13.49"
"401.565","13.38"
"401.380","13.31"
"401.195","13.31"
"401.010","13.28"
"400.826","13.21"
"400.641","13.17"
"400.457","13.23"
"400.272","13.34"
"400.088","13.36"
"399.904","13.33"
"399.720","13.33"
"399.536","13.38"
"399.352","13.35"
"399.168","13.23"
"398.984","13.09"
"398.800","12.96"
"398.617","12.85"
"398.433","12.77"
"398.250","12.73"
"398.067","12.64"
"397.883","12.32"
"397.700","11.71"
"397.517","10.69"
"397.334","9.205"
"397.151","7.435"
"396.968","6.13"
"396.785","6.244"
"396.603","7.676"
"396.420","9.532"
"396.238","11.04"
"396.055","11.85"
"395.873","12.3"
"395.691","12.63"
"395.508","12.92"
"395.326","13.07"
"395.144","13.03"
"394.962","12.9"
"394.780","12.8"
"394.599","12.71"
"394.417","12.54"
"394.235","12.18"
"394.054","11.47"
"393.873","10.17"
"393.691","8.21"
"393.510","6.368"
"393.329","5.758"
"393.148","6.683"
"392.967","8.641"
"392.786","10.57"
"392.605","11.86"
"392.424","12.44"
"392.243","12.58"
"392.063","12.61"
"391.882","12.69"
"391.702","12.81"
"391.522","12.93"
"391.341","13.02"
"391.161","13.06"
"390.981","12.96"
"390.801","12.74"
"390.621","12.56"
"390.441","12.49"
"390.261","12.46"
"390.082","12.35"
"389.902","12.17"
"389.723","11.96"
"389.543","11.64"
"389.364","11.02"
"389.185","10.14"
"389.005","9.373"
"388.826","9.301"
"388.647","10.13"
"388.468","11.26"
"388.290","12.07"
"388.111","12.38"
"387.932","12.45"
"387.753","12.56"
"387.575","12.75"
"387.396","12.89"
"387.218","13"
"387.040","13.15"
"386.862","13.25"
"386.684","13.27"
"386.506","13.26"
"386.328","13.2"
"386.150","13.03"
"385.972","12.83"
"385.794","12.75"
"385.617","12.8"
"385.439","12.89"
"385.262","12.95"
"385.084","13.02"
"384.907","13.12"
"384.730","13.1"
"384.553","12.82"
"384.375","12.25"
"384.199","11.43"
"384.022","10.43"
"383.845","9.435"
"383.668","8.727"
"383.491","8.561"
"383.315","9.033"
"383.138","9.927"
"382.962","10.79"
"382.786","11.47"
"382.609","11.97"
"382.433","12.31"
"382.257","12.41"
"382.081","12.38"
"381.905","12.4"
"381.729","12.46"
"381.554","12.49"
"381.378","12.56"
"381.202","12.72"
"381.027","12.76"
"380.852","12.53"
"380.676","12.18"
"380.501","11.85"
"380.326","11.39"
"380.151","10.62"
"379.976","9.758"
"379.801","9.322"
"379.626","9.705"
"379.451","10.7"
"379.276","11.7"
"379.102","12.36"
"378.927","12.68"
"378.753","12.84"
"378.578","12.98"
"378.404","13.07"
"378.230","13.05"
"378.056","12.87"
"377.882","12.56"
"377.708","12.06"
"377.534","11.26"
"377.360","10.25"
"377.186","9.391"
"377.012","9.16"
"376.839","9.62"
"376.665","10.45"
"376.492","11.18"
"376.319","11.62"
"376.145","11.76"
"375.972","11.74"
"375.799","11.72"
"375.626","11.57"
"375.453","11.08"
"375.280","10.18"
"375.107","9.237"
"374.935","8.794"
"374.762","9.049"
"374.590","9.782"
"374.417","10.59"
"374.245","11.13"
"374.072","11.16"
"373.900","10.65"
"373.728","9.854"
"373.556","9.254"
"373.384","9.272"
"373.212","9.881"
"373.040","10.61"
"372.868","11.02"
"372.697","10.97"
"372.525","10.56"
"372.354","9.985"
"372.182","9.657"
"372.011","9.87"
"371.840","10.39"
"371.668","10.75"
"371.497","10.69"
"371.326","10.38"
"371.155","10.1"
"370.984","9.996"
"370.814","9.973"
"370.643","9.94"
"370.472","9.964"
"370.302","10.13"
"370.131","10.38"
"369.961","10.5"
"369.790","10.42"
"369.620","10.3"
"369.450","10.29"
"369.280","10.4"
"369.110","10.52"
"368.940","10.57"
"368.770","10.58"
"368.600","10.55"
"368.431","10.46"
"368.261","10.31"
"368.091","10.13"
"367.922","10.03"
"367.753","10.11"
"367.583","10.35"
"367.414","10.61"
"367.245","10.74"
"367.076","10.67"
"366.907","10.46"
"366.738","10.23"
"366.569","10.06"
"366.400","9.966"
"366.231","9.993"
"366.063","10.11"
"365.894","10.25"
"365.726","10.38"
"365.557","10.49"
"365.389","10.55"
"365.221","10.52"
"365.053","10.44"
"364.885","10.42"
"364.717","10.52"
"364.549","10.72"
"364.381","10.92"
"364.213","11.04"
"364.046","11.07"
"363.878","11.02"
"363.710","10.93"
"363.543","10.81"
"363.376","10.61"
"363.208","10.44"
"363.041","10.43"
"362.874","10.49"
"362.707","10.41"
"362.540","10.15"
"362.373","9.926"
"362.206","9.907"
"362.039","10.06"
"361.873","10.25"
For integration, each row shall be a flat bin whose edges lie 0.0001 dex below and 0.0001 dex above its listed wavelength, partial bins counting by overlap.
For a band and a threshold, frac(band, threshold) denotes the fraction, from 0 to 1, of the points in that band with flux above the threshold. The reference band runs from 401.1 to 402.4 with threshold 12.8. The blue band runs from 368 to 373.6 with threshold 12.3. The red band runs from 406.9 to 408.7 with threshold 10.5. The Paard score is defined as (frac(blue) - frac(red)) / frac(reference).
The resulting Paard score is -1.000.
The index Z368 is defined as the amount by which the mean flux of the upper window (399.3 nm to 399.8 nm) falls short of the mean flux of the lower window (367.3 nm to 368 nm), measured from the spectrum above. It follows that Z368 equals -3.1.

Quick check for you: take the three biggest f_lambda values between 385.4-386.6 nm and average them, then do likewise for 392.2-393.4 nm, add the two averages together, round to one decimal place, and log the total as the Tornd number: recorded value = 25.5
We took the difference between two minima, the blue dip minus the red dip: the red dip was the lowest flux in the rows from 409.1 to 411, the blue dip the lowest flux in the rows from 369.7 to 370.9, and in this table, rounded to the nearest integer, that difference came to 1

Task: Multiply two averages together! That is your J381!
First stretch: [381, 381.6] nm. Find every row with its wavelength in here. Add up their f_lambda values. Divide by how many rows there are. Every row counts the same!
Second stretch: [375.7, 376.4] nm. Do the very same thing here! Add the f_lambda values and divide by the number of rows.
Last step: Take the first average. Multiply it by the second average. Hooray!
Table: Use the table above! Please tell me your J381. 148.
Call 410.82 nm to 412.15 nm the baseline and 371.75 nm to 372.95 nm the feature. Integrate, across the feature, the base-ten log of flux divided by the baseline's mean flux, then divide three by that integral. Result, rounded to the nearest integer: -25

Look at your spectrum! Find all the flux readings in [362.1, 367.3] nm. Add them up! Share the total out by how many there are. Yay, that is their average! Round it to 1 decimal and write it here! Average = 10.5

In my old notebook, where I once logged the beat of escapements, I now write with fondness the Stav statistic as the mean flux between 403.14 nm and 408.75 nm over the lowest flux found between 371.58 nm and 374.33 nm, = 1.4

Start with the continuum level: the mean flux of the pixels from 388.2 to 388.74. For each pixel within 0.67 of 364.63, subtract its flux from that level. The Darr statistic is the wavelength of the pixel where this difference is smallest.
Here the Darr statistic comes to 364.046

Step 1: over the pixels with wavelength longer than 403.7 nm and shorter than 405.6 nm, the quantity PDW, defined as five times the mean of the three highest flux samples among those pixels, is 67.7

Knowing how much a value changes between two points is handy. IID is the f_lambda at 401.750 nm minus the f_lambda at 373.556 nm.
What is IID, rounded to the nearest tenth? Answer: 4.2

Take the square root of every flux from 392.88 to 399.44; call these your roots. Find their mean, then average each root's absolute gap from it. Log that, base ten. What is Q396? -0.5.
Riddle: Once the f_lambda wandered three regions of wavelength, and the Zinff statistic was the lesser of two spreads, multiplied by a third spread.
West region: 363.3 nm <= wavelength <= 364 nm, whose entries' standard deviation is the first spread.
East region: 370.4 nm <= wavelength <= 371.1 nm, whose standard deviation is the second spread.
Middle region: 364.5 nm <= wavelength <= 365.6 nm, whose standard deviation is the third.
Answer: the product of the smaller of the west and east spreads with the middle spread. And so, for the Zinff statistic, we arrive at 0.002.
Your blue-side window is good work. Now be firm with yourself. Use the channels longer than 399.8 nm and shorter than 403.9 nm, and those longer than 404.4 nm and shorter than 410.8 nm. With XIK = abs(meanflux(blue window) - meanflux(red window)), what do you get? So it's 0.6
